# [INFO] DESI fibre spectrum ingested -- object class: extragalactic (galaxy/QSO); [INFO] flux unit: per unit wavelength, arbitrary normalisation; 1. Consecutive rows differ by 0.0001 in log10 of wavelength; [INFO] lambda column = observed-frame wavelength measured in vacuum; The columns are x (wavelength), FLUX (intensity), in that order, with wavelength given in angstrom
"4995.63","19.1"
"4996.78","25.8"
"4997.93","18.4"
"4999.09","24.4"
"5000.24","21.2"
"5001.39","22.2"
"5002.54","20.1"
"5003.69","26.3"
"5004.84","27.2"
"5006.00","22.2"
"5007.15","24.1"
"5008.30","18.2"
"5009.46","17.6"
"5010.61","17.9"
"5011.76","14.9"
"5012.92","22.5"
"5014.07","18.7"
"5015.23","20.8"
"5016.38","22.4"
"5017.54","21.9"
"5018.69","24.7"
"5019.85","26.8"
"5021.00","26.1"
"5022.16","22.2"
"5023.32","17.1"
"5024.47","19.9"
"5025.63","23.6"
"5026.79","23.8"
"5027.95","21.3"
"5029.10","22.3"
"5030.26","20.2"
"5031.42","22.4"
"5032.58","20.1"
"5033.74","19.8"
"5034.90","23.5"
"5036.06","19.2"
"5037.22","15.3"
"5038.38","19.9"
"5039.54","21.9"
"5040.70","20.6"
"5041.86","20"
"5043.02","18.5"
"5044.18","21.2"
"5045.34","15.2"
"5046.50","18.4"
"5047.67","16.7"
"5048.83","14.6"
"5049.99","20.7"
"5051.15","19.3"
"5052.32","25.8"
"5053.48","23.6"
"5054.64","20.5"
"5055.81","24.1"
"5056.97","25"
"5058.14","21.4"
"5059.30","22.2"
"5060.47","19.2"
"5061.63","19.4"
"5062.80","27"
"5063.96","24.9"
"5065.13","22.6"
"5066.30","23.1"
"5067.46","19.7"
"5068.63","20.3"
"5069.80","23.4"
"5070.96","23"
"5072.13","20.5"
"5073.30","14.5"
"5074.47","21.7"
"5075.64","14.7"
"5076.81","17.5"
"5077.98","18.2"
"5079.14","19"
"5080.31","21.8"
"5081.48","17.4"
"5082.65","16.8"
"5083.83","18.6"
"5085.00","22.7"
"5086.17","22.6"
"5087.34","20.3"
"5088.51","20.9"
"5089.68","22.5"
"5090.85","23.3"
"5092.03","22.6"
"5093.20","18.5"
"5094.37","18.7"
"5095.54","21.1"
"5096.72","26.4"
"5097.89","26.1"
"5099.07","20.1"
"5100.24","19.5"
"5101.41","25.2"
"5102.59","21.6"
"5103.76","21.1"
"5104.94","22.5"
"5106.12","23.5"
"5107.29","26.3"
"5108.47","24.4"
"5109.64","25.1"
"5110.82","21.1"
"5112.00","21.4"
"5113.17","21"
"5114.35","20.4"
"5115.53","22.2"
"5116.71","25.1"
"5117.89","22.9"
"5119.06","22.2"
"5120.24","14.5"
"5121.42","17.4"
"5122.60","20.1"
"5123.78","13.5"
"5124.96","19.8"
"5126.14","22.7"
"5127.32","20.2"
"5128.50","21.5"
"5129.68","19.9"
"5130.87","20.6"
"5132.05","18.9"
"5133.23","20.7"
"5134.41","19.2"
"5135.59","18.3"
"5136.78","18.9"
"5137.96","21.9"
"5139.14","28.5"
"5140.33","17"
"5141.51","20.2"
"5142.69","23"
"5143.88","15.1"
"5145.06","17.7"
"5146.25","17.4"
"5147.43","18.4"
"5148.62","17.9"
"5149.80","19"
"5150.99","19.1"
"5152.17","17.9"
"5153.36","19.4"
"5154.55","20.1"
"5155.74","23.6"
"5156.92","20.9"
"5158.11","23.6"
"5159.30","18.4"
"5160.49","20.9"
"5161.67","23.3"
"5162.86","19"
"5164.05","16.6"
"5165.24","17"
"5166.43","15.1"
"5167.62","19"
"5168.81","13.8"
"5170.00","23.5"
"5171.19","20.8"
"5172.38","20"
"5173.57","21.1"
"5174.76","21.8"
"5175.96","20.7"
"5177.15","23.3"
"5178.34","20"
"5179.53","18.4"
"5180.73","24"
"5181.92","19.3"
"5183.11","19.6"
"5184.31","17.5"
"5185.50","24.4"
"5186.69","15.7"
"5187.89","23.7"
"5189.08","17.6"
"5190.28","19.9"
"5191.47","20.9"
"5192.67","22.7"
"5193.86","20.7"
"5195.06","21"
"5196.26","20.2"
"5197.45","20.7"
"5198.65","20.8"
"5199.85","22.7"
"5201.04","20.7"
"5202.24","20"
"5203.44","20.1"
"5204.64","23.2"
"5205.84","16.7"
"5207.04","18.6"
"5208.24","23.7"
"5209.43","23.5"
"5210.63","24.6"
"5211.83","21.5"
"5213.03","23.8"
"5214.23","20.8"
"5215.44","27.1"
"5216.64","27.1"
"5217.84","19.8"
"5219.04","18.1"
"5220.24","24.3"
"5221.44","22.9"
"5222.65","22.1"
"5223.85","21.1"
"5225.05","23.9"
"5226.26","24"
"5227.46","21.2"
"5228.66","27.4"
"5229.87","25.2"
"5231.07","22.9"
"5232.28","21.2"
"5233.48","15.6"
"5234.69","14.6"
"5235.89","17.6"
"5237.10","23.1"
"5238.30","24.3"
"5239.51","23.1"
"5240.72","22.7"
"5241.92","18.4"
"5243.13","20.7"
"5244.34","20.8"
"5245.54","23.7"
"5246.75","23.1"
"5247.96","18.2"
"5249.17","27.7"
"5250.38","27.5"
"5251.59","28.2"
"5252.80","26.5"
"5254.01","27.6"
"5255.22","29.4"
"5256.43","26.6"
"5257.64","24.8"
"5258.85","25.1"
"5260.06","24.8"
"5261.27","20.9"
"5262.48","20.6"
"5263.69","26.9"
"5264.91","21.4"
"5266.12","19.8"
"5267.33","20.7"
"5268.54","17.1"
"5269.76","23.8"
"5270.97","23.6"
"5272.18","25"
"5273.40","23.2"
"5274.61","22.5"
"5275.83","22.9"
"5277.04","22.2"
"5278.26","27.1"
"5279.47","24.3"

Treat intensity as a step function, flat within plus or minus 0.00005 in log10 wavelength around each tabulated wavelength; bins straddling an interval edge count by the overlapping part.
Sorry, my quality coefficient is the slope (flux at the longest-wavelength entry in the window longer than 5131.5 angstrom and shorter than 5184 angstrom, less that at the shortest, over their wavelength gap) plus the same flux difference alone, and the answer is 0.7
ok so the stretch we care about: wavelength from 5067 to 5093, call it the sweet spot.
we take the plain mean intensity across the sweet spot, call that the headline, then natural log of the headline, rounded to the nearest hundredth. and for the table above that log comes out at 3.00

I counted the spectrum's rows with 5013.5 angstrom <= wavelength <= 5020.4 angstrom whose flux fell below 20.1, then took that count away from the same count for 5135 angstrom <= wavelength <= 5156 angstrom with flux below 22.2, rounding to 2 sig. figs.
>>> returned 14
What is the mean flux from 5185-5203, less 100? -79.2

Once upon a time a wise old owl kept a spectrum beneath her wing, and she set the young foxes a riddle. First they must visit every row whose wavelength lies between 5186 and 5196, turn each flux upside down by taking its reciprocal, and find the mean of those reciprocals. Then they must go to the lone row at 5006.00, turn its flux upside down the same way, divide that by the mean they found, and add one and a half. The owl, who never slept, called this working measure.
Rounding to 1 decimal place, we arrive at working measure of 2.4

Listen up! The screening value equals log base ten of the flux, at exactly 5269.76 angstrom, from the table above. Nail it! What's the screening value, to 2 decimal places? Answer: 1.38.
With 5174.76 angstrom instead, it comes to 1.34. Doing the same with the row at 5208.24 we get 1.37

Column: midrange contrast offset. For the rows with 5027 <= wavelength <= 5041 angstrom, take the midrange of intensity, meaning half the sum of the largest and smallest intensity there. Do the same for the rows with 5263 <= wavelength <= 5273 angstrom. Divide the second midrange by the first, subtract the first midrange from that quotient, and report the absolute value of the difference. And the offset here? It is 18.3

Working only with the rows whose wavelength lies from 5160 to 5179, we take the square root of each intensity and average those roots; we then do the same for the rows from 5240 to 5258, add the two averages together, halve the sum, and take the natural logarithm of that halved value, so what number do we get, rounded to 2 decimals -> 1.54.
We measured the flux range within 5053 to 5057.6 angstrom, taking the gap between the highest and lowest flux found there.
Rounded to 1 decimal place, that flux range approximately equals 4.5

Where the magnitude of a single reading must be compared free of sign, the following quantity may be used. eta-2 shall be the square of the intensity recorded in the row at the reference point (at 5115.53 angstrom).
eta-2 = 493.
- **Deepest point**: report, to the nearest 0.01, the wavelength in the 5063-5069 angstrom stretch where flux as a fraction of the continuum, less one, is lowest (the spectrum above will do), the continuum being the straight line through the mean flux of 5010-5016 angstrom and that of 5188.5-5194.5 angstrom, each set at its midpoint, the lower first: 5067.46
